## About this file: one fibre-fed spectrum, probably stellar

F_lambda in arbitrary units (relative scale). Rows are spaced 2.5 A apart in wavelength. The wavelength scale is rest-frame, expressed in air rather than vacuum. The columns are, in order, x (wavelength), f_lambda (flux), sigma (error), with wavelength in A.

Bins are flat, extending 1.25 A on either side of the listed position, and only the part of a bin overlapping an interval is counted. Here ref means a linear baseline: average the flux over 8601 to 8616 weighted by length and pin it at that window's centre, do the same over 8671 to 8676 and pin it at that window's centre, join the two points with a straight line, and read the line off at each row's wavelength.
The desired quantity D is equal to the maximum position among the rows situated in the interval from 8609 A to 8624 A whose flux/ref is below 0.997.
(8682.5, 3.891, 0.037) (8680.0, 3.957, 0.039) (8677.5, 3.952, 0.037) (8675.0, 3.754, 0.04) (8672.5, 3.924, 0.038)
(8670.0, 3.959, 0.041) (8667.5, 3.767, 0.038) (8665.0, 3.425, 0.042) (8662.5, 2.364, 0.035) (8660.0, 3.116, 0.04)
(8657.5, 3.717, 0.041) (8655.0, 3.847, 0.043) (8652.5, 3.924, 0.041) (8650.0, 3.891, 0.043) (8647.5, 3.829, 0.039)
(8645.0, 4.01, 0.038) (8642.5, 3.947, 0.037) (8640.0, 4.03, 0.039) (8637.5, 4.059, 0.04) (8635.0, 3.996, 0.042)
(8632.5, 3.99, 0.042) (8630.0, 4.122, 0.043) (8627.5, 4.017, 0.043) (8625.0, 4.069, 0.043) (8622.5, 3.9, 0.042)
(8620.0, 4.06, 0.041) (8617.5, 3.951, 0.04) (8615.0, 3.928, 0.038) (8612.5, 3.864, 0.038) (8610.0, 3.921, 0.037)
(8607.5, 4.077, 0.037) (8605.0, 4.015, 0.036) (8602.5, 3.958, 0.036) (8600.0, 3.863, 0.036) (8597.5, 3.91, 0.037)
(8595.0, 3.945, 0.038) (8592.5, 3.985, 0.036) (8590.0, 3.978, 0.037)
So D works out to 8622.5 A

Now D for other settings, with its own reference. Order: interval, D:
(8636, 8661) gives 8660.0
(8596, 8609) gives 8600.0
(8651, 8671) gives 8667.5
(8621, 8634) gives 8622.5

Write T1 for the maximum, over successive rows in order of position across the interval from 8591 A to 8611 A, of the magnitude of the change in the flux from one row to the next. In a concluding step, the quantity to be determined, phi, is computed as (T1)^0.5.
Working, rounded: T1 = 0.16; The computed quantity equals 0.39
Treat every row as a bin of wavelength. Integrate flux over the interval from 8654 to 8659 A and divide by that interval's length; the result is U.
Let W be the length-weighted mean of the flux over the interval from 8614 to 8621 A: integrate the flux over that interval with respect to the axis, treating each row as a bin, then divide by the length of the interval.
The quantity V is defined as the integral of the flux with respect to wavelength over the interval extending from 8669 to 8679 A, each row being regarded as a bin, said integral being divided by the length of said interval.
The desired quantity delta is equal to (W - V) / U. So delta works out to 0.022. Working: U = 3.75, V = 3.90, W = 3.98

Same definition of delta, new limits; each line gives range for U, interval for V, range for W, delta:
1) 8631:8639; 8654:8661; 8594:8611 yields 0.097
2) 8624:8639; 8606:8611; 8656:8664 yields -0.223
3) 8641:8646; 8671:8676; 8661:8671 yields -0.124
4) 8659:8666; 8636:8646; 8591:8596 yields -0.015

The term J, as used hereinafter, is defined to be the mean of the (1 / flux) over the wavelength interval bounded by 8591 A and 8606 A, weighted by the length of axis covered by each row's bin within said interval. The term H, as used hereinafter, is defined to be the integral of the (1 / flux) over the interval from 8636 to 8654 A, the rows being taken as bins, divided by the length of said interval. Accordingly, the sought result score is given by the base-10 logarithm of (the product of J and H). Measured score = -1.19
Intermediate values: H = 0.253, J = 0.253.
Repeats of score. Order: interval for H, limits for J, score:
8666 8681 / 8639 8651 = -1.18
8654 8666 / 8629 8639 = -1.11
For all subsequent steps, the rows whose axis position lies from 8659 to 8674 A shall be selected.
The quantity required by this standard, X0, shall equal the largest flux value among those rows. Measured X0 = 3.959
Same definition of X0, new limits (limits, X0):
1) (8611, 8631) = 4.122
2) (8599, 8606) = 4.015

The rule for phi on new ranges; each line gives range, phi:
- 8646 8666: 1.03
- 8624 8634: 0.36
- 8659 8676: 1.03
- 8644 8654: 0.43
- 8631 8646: 0.29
